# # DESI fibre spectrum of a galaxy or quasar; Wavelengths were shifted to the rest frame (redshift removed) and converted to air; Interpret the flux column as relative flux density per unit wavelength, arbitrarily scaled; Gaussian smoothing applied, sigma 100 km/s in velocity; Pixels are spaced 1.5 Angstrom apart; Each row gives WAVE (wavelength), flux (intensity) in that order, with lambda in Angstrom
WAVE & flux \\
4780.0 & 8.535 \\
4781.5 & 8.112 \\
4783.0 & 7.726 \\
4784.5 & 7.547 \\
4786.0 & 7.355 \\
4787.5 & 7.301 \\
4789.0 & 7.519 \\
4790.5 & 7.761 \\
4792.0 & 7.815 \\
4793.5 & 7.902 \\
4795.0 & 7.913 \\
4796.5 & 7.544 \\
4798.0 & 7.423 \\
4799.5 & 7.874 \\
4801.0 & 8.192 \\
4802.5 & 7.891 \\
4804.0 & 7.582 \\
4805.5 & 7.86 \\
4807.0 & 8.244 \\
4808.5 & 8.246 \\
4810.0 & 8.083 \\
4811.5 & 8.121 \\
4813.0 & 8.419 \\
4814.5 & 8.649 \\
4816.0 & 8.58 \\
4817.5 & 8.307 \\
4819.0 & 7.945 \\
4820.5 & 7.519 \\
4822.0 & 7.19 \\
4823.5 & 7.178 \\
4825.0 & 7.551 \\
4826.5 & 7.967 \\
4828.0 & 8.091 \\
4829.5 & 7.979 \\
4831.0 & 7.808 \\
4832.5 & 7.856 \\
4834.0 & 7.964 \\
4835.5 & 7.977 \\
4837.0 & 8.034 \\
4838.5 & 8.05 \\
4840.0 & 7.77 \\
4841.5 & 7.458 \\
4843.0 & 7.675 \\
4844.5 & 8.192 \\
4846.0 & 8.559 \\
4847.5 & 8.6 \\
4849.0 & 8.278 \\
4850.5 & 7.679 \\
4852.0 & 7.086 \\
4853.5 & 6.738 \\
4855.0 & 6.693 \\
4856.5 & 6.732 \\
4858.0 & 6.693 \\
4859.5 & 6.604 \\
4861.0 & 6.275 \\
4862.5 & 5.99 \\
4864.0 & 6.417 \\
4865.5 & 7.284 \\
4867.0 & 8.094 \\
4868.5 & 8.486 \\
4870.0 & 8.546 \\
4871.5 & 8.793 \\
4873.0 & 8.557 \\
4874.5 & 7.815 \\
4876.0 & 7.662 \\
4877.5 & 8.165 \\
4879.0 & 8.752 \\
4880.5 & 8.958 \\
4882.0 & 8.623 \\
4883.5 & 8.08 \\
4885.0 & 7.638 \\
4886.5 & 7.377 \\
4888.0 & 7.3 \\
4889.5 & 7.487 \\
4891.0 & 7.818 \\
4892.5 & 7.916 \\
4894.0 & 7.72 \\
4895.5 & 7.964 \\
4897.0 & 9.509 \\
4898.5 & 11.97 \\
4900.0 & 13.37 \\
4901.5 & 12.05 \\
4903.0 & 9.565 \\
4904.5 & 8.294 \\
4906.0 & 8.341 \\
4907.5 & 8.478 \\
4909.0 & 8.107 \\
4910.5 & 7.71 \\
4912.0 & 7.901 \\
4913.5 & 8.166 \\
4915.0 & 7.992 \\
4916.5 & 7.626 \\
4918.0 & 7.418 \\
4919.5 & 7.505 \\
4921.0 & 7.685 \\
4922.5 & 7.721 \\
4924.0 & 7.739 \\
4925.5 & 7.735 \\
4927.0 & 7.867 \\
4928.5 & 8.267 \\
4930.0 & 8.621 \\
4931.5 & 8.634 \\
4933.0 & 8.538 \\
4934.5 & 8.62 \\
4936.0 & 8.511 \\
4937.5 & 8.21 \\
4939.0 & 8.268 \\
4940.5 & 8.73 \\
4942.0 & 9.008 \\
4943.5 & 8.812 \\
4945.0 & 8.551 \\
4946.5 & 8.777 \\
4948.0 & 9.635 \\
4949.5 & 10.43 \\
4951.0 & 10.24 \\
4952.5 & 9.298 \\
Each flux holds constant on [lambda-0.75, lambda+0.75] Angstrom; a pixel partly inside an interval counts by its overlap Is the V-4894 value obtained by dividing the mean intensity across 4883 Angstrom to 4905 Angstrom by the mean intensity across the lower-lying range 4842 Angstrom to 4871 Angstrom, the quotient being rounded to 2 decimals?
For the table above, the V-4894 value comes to 1.21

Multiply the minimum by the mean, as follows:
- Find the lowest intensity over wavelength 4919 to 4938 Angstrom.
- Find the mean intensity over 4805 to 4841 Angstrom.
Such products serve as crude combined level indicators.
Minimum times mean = 59.8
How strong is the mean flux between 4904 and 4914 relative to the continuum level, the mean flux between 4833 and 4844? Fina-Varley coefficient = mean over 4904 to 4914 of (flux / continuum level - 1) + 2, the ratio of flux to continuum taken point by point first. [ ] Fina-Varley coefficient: 2.04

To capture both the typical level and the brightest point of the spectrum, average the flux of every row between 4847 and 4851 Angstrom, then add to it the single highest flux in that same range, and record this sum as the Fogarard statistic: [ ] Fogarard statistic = 16.8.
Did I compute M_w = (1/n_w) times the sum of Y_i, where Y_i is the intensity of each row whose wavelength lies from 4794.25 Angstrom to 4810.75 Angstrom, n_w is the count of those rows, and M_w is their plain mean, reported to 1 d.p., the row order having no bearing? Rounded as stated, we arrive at 7.9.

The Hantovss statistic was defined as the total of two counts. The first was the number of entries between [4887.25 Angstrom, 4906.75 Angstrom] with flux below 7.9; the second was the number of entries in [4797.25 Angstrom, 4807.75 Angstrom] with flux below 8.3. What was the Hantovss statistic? 11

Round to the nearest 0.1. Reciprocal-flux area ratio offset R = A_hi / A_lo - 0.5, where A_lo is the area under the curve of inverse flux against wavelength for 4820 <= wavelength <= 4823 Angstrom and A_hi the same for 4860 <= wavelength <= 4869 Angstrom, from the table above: 2.7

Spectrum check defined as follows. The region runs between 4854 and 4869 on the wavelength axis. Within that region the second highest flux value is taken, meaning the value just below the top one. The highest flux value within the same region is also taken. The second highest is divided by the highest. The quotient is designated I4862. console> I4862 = 0.95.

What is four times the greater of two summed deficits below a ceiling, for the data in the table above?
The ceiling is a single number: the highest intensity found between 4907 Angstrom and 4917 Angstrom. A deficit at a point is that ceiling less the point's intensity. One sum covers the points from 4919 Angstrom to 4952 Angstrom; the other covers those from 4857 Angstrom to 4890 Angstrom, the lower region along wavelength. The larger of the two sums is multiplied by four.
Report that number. 68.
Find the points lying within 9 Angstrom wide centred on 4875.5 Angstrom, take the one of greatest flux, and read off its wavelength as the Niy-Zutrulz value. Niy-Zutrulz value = 4871.5 Angstrom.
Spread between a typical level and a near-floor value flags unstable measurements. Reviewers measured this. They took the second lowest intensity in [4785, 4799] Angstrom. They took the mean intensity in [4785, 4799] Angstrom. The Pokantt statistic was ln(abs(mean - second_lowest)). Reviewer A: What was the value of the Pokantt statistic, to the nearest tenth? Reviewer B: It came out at -1.3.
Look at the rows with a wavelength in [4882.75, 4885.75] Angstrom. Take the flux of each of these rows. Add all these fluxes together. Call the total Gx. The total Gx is 15.7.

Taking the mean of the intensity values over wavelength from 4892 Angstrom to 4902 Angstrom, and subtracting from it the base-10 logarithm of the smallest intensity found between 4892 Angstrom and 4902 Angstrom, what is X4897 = 9.2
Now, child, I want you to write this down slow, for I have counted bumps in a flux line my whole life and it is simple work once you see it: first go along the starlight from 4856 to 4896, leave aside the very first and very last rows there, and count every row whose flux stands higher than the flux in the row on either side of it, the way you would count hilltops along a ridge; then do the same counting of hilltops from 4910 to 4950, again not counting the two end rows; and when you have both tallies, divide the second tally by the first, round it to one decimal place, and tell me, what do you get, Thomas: 1.7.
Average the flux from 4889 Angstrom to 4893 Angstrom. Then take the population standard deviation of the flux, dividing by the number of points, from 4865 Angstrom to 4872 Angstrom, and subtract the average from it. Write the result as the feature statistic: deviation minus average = -7.2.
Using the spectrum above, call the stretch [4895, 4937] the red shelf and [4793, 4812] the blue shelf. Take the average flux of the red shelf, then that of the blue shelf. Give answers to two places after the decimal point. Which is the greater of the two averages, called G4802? 8.64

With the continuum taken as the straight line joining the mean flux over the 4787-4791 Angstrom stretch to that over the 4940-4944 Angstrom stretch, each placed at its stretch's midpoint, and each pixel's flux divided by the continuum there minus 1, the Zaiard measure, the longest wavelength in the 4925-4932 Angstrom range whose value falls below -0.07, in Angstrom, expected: 4927.0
